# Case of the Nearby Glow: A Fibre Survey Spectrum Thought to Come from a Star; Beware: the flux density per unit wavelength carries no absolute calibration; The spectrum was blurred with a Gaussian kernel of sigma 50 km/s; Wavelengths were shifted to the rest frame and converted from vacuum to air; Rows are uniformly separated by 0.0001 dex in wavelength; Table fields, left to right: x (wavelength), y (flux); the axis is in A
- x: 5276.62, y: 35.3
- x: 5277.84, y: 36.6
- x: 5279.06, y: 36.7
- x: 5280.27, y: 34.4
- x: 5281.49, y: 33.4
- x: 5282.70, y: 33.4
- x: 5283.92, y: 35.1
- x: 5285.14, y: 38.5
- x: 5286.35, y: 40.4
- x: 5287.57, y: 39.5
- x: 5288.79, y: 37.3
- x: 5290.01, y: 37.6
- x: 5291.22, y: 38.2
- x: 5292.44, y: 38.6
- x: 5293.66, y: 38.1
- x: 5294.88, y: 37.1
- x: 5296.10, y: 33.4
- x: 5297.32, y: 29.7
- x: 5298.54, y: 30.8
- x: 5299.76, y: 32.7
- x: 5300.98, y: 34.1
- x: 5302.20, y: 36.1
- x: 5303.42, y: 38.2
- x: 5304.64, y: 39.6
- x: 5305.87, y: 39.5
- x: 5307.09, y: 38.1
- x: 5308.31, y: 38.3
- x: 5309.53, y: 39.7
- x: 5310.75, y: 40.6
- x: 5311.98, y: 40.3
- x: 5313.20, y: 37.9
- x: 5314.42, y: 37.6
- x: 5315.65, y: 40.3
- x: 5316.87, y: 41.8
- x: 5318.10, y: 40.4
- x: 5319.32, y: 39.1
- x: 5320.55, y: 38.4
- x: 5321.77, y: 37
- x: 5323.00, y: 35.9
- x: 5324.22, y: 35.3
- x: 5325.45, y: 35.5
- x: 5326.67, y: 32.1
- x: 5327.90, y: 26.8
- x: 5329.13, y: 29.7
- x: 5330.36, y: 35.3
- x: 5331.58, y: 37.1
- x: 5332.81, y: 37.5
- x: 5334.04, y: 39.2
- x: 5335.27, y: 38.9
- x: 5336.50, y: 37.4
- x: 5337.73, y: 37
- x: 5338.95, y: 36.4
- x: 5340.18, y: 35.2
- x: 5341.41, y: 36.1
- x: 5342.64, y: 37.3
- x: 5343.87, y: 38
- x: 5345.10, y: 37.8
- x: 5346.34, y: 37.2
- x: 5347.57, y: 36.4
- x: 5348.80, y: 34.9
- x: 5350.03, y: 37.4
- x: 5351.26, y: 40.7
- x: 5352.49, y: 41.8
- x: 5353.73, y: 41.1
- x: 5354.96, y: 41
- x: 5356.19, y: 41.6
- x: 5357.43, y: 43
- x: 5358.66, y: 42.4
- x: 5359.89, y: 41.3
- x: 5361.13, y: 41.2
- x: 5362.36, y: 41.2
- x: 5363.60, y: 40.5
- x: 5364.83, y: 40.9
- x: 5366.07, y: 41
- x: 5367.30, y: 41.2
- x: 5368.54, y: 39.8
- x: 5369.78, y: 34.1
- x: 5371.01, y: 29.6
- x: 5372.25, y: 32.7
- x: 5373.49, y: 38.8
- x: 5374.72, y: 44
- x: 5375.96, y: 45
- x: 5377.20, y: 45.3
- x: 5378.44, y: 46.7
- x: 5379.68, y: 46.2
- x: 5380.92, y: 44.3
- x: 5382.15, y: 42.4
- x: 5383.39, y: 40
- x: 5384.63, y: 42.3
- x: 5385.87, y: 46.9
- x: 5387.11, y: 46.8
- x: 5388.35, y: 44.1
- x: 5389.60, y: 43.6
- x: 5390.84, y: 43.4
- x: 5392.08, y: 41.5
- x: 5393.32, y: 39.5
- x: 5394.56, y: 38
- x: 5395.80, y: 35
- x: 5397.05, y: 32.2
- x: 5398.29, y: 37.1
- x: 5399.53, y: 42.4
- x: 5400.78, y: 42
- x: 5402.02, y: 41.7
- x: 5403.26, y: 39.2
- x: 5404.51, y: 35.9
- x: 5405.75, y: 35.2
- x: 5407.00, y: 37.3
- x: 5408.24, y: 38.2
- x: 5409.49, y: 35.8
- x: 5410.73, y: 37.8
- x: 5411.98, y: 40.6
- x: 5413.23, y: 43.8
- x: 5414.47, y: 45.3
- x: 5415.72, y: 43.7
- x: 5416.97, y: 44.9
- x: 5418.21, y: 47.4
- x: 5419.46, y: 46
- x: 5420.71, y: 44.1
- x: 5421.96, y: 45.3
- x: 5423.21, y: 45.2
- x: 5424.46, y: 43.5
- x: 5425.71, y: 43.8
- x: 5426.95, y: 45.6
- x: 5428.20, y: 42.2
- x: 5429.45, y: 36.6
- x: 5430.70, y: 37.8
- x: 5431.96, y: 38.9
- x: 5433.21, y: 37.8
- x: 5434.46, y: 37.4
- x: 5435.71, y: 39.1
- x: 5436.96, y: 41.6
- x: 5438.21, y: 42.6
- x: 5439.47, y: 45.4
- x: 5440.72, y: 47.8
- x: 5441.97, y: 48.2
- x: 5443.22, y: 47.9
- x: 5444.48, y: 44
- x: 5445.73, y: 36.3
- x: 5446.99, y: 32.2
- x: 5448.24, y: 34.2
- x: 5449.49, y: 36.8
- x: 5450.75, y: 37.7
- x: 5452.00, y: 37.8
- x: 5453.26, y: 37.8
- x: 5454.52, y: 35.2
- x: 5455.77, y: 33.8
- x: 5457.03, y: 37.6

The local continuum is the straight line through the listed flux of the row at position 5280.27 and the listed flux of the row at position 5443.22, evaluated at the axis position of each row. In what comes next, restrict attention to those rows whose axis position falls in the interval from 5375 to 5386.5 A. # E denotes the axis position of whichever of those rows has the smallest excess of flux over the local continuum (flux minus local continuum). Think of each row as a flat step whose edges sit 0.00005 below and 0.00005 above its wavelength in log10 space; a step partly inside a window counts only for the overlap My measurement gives 5383.39 A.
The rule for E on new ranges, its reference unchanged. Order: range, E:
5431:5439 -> 5434.46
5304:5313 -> 5307.09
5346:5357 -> 5348.80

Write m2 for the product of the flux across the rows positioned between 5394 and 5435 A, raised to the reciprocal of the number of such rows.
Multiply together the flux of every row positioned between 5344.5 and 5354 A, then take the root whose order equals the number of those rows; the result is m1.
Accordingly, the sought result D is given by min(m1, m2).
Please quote 38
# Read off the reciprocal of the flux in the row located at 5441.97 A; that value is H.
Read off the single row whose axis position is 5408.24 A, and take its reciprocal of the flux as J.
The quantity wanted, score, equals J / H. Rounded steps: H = 0.0207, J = 0.0262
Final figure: 1.26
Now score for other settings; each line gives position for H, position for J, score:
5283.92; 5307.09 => 0.92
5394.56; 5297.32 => 1.28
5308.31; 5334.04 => 0.98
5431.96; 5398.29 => 1.05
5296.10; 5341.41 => 0.93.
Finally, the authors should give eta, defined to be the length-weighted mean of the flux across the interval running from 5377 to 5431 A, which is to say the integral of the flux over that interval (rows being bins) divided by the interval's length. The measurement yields 41.7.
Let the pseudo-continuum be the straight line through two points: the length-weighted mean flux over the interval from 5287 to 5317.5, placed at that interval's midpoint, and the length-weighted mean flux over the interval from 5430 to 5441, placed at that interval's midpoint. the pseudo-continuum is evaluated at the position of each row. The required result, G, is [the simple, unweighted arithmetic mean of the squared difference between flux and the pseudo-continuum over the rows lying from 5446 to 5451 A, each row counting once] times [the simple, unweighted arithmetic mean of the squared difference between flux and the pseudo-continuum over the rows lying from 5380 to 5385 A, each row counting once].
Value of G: 403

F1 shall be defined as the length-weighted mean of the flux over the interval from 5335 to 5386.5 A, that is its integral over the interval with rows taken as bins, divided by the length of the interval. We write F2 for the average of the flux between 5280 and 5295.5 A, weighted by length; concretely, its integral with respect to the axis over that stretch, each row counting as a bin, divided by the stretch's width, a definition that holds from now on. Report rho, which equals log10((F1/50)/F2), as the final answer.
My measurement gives -1.67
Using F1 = 39.9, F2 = 37.1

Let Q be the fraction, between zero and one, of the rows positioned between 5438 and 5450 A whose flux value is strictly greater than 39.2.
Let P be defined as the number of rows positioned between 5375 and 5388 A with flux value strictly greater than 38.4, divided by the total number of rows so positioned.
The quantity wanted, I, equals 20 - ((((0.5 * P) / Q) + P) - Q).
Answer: 18.8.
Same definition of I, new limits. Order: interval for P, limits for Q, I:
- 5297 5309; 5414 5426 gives 20.7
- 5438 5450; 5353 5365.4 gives 20.1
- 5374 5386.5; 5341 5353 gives 16.7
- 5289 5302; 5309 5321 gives 20.4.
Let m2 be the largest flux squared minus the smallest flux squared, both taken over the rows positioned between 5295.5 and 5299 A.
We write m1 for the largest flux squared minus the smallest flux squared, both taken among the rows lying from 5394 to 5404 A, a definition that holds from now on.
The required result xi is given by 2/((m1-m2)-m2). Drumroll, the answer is 0.007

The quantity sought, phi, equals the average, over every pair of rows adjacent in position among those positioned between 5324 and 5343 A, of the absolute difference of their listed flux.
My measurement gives 1.8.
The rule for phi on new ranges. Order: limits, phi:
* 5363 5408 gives 2.2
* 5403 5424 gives 1.8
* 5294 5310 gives 1.7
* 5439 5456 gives 2.2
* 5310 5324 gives 1.3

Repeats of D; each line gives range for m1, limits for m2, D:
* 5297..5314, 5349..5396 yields 37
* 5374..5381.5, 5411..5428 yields 45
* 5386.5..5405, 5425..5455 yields 40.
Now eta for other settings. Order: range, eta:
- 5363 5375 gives 38.1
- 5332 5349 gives 37.1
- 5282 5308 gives 36.5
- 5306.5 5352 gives 37.2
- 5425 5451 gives 40.7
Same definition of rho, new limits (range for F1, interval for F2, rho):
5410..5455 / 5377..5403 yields -1.70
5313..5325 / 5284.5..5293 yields -1.70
